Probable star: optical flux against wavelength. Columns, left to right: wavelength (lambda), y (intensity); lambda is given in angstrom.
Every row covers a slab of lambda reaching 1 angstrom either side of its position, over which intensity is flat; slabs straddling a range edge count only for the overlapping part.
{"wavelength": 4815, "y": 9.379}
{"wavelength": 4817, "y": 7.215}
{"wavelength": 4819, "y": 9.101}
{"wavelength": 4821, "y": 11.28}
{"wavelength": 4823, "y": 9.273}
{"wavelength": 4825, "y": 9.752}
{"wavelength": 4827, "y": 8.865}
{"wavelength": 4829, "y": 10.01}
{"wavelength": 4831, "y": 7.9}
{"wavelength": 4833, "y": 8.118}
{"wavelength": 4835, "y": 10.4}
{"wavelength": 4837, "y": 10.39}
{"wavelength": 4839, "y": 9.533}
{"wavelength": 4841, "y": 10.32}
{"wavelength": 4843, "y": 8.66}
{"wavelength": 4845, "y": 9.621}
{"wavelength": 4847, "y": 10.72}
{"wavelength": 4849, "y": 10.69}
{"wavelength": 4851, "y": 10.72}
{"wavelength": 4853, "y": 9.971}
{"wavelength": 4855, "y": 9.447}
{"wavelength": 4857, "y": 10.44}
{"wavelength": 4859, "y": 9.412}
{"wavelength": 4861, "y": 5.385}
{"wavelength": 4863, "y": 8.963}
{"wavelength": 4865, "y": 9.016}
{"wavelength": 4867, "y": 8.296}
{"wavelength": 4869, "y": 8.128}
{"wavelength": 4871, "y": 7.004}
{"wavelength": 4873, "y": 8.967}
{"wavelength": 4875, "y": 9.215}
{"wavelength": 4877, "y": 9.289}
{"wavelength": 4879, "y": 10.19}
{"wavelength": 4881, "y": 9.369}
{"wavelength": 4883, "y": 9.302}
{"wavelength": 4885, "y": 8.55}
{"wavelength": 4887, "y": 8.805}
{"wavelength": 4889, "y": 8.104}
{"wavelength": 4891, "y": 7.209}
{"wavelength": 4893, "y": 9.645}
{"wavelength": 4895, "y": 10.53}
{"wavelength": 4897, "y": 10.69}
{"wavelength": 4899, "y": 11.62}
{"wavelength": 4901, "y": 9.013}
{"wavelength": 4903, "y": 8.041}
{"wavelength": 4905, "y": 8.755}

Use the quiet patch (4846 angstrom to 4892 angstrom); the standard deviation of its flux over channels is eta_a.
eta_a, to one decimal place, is 1.3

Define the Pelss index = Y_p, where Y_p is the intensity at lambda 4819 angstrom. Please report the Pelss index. 9.101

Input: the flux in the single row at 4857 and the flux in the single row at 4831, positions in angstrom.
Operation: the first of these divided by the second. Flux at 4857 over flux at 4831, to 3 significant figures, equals 1.32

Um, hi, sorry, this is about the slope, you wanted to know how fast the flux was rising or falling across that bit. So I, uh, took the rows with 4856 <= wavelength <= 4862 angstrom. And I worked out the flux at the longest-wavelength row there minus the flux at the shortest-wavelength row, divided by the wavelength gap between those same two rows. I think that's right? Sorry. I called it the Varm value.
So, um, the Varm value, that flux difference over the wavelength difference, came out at -1.3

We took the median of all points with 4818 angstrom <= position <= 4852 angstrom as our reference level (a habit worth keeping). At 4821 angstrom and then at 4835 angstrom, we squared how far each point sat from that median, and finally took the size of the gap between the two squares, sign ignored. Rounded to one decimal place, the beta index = 1.9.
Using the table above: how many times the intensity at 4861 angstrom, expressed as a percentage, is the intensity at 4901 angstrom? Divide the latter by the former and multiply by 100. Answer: 167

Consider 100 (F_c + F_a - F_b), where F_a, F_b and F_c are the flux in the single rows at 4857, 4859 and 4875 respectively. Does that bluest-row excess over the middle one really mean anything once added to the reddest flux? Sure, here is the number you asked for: 1024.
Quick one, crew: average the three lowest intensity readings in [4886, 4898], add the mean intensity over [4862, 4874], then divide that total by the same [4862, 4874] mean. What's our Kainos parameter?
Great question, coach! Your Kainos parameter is 1.96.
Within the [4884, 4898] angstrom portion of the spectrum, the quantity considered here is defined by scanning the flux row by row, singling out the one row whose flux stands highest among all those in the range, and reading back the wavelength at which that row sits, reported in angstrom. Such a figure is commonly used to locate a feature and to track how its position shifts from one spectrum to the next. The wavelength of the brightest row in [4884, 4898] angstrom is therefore 4897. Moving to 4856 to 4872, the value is 4857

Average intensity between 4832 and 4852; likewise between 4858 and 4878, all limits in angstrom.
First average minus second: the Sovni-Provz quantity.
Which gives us 1.5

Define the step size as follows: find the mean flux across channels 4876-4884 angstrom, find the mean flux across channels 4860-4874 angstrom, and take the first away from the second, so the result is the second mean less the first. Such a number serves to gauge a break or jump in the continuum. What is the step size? -1.6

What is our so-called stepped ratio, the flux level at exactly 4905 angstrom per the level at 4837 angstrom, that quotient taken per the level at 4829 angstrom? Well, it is 0.084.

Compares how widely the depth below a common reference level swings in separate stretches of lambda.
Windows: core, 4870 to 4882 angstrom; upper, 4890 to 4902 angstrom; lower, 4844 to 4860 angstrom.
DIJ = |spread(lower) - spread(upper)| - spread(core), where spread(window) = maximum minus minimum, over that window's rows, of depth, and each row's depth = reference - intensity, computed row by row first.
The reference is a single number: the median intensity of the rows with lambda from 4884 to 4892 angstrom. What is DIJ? -0.1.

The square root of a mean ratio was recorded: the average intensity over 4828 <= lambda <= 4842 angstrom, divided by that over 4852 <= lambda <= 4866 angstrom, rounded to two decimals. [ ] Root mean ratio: 1.03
